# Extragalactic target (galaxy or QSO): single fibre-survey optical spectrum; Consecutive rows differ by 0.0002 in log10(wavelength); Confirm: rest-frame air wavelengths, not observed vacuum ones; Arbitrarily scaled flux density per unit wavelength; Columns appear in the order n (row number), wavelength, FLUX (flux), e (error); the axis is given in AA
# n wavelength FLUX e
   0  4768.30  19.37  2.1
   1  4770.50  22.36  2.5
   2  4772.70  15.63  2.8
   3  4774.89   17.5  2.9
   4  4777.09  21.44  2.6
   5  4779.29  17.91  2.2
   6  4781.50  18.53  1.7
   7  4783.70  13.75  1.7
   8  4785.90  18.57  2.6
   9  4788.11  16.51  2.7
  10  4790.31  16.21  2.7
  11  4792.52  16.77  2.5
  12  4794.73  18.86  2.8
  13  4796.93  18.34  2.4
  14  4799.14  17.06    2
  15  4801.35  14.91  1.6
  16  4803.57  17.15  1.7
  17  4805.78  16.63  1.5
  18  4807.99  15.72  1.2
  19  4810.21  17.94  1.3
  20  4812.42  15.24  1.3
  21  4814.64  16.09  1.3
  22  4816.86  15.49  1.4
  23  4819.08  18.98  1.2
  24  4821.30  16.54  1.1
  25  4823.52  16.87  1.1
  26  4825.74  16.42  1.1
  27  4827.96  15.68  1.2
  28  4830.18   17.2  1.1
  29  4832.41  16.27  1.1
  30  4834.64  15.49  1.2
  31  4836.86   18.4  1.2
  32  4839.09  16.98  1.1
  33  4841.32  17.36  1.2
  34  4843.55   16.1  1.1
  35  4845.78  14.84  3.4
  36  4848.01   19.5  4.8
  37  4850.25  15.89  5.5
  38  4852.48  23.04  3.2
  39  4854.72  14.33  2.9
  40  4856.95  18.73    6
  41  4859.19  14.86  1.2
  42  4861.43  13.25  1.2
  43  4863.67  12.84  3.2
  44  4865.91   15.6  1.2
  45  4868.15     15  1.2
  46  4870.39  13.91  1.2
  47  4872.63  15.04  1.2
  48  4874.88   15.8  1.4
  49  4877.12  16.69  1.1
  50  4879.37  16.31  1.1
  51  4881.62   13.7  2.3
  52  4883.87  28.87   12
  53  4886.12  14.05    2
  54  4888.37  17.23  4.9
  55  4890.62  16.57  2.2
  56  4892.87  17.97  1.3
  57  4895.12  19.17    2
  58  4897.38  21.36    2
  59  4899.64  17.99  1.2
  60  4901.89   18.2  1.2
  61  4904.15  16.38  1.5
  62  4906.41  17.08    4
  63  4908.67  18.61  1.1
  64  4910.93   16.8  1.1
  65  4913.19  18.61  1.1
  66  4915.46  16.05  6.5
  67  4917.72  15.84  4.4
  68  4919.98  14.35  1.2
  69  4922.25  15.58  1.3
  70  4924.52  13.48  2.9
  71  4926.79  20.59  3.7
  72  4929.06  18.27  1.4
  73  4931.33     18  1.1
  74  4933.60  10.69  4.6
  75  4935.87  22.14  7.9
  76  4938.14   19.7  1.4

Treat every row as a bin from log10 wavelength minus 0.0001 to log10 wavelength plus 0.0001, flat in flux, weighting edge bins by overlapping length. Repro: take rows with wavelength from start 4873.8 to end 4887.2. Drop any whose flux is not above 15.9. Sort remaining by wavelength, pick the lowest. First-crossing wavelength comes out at 4877.12 AA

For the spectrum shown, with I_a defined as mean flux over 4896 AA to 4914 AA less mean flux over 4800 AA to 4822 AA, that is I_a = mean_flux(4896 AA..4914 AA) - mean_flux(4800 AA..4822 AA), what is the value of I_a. 1.66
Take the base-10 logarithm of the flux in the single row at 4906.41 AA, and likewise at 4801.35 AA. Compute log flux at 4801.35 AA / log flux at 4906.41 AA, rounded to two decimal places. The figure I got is 0.95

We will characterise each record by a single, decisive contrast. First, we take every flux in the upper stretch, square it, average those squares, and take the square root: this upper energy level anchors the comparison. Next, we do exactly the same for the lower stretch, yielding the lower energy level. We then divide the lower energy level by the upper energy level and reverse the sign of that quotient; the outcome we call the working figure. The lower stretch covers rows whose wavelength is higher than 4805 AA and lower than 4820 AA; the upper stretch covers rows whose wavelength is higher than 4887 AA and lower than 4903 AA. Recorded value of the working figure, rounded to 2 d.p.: -0.90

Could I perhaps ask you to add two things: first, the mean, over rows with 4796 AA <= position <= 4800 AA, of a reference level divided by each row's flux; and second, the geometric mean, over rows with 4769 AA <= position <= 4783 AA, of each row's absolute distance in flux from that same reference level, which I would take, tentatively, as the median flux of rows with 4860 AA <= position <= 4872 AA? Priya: 5.19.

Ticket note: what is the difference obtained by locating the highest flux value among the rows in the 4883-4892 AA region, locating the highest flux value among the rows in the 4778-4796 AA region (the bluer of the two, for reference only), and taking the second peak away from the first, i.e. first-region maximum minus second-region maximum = 10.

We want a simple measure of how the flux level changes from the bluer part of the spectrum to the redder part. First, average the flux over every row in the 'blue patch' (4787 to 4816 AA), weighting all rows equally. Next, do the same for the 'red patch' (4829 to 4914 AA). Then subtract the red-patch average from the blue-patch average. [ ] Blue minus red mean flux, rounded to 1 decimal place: -0.3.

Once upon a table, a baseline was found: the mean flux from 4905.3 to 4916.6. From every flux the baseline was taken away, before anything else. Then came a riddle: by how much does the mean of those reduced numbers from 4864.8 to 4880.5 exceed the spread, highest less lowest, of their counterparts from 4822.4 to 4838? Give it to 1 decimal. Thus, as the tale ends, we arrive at -4.9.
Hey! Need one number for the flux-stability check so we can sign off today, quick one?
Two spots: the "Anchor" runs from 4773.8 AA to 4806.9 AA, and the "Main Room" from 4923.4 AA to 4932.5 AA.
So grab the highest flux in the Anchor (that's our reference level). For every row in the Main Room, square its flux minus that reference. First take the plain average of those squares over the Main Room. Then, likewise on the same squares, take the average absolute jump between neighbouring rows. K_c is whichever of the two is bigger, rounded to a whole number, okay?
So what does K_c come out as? 25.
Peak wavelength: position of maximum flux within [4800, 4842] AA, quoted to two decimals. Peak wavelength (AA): 4819.08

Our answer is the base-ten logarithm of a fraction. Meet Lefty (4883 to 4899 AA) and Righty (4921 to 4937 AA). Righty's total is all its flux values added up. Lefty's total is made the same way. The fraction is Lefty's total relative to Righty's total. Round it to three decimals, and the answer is 0.056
